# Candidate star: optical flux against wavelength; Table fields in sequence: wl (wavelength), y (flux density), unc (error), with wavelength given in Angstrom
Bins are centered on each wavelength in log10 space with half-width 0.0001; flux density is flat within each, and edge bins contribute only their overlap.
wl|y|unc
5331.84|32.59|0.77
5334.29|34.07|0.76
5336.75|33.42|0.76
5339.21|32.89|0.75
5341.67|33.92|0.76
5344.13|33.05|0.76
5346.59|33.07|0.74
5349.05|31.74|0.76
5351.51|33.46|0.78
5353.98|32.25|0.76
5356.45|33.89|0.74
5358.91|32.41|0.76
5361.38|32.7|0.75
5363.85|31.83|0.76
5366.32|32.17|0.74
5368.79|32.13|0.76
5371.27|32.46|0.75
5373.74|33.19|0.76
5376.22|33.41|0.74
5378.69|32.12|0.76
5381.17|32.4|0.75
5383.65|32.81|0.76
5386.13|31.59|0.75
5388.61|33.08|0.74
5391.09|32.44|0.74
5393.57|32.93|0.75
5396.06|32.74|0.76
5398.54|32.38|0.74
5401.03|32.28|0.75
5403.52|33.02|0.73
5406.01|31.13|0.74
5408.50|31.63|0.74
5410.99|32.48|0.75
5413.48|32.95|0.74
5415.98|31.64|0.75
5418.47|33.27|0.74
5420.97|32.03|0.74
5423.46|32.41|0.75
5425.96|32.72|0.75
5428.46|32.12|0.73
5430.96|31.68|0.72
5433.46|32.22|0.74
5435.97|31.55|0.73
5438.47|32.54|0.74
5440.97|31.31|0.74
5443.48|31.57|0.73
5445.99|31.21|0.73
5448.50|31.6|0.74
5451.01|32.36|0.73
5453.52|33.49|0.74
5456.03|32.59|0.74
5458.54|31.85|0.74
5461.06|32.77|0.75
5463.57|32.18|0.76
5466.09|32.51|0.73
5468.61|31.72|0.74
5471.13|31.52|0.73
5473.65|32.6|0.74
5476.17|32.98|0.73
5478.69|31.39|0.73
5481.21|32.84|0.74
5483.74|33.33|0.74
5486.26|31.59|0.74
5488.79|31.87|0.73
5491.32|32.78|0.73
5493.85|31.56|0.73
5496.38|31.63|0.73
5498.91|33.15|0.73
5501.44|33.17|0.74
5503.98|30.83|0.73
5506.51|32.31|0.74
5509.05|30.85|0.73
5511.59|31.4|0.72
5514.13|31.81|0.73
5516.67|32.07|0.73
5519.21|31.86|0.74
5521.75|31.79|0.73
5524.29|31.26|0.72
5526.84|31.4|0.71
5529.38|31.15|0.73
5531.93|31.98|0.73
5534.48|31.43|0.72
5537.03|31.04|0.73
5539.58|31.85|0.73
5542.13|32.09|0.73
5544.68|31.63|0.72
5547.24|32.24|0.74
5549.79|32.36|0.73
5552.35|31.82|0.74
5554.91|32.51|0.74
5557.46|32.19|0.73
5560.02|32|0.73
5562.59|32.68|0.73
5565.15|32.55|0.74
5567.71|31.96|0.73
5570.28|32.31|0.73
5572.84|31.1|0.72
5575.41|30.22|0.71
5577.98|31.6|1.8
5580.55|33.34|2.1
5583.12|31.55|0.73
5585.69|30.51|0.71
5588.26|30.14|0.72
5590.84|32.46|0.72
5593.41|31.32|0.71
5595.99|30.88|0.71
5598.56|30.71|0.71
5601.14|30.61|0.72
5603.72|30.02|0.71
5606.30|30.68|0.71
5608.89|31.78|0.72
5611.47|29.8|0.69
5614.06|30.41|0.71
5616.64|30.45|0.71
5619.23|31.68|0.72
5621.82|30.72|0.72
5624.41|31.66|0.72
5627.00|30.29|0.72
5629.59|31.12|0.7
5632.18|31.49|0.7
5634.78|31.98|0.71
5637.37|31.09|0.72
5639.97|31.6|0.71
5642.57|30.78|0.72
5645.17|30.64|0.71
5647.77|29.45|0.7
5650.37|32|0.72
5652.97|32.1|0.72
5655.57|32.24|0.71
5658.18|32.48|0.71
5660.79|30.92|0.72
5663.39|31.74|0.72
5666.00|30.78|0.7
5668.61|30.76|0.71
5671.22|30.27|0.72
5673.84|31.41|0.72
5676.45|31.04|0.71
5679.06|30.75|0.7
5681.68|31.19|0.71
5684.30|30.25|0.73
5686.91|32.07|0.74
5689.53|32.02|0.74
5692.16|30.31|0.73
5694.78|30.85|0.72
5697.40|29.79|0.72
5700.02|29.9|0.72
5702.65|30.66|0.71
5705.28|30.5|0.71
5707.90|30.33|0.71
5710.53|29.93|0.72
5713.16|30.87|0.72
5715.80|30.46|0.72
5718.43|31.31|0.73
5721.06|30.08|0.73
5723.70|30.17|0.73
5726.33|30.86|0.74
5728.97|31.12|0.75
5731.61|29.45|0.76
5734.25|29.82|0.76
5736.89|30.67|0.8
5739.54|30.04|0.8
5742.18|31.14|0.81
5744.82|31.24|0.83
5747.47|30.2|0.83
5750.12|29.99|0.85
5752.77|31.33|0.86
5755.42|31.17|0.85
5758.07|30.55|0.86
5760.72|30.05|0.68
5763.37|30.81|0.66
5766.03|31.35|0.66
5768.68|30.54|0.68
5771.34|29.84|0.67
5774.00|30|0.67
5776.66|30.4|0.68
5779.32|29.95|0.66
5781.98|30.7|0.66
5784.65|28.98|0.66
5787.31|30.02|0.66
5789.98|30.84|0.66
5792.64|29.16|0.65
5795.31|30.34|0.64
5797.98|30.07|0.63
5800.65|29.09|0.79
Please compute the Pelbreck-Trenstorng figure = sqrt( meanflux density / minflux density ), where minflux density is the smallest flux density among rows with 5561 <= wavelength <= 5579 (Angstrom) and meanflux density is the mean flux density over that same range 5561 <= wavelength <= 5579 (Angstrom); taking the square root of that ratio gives 1.03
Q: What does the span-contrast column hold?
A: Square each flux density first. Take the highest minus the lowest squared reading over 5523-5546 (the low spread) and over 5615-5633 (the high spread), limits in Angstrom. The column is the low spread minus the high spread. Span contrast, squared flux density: -20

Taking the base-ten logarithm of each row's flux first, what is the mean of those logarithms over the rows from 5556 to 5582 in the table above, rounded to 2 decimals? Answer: 1.50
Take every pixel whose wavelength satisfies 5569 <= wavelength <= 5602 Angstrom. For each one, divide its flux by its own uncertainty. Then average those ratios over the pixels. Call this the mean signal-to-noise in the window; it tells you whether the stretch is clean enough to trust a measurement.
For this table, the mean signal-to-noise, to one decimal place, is 39.2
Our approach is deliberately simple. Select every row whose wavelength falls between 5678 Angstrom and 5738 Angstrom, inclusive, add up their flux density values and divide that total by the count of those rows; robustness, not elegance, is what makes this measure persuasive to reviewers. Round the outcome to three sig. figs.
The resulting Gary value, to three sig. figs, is 30.6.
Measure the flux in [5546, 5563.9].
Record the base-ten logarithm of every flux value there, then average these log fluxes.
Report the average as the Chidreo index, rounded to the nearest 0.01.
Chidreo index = 1.51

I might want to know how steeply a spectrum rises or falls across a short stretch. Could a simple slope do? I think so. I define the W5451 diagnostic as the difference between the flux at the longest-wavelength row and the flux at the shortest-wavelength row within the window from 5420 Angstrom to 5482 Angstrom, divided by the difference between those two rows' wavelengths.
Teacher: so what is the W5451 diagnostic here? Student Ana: 0.013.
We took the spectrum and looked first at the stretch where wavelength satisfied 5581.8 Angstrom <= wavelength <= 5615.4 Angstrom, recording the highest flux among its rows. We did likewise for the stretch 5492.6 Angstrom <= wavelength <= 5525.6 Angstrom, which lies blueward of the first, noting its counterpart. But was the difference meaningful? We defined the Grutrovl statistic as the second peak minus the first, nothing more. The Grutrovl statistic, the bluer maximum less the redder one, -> 0.7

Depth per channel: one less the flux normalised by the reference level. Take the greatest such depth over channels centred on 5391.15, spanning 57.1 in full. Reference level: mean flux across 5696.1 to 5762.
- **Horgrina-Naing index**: -0.022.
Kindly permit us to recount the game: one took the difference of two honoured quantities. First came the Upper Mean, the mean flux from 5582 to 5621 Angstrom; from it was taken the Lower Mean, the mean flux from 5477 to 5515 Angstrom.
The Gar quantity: -1.2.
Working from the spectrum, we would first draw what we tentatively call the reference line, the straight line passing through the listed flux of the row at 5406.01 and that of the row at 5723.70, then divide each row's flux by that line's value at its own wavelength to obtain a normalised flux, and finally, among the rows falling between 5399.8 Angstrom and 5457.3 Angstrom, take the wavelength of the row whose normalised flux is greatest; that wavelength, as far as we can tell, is 5453.52 Angstrom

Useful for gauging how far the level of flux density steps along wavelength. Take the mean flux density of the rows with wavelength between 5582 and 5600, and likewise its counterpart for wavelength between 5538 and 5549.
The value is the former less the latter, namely -0.9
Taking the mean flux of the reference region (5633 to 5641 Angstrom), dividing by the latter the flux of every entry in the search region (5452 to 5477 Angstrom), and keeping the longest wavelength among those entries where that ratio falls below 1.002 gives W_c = 5471.13 Angstrom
